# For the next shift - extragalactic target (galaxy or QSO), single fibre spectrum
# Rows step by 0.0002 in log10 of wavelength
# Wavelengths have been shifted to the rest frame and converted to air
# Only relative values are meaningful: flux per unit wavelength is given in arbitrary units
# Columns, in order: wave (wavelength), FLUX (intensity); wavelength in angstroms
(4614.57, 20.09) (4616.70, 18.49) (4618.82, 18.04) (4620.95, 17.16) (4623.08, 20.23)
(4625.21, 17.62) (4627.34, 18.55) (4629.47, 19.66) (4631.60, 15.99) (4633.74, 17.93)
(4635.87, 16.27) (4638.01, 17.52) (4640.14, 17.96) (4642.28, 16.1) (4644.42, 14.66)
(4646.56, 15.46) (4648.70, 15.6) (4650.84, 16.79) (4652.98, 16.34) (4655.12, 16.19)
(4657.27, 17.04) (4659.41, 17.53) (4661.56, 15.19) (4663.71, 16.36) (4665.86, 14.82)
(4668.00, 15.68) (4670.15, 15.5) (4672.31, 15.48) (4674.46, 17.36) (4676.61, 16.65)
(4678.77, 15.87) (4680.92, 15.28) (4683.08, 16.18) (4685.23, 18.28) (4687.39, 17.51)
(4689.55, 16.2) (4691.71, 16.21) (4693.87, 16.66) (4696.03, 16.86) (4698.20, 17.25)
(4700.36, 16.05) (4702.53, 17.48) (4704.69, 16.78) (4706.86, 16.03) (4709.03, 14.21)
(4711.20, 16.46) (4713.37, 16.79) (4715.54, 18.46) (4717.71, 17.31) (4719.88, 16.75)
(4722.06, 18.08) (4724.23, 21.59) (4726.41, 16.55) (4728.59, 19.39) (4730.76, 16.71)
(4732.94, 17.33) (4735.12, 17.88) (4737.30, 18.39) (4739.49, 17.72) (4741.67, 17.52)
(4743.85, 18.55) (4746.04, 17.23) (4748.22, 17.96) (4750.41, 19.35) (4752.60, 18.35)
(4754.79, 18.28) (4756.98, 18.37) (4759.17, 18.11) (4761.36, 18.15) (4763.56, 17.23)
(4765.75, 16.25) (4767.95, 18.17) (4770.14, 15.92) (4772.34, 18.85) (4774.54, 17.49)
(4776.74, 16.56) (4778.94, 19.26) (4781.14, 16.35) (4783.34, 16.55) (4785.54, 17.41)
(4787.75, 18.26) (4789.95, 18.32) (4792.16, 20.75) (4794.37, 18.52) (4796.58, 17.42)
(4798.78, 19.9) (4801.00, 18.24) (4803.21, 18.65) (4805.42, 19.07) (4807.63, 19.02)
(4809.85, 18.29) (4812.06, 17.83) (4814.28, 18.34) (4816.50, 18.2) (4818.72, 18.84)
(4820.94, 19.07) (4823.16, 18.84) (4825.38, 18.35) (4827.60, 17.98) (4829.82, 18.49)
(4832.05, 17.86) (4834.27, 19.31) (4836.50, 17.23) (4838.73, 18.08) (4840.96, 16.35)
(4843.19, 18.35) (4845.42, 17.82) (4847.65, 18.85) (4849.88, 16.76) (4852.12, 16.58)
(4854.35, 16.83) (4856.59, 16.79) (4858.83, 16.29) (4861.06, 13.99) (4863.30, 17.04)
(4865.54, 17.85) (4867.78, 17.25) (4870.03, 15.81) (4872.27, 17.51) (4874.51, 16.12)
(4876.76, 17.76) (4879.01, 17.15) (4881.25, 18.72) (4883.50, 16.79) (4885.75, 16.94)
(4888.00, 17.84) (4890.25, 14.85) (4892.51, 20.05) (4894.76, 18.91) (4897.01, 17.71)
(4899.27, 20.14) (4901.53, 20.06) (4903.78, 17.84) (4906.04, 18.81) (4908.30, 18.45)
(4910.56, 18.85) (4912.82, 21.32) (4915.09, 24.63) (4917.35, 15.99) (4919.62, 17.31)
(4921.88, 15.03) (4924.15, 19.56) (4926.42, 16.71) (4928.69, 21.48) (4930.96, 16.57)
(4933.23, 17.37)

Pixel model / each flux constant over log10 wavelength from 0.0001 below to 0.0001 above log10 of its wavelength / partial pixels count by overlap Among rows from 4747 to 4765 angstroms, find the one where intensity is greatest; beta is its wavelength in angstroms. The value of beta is 4750.41 angstroms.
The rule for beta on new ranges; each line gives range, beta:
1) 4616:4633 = 4623.08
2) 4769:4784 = 4778.94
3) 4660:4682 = 4674.46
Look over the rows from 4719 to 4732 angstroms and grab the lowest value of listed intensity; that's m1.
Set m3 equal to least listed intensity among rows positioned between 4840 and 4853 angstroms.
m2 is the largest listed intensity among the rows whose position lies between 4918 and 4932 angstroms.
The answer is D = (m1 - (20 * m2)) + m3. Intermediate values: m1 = 16.55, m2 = 21.48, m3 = 16.35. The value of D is -397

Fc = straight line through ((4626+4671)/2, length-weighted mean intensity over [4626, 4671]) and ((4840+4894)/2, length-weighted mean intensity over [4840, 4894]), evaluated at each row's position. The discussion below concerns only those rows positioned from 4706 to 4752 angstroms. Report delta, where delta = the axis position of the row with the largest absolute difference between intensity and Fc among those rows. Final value 4724.23 angstroms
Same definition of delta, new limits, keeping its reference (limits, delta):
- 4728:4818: 4792.16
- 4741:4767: 4750.41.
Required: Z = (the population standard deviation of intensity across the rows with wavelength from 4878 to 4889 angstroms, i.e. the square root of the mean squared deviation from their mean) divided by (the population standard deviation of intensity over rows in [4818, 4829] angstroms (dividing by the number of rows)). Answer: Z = 1.8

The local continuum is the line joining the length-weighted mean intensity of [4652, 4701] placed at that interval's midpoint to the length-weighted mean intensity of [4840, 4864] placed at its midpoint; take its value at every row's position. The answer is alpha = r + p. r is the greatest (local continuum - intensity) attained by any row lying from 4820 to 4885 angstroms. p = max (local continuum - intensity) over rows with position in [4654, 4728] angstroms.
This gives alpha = 5.2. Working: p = 2.3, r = 2.9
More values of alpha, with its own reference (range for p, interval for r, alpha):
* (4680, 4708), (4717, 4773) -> 1.8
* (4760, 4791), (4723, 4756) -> 0.7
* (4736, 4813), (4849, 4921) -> 3.6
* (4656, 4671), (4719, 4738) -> 1.5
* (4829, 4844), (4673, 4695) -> 1.6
